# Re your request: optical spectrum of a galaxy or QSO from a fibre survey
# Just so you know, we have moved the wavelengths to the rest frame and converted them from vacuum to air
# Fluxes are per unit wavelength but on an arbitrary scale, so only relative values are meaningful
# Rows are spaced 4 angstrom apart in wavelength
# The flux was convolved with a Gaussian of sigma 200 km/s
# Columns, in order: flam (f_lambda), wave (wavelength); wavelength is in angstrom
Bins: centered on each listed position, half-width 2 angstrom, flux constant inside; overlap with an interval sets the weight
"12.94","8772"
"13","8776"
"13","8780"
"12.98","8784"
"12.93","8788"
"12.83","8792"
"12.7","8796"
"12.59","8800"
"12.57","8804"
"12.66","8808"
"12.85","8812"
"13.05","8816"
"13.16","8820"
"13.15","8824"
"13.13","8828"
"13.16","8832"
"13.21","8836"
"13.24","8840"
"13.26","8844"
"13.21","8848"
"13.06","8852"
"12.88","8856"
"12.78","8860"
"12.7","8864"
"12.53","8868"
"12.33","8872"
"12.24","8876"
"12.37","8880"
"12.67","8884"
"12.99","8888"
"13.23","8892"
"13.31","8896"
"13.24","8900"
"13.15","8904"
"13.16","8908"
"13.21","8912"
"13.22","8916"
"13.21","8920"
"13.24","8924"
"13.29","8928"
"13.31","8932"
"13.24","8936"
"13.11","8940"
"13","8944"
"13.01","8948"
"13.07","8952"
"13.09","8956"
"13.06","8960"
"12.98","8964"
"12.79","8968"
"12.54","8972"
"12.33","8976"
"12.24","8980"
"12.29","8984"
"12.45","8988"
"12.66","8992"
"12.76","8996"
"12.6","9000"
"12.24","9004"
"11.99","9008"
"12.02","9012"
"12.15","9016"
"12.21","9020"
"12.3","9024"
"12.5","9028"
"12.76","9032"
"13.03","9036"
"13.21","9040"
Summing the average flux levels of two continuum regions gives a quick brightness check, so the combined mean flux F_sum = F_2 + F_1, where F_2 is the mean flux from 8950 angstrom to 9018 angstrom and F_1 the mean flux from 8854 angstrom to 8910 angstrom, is 25.4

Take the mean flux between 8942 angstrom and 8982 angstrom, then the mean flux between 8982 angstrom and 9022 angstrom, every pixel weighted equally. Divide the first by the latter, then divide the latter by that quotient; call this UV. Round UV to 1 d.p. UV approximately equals 11.9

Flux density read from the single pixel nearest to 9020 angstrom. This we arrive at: 12.21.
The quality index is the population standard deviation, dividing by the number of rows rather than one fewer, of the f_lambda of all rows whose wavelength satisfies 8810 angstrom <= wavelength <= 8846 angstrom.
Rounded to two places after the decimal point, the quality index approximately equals 0.12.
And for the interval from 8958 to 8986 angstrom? 0.31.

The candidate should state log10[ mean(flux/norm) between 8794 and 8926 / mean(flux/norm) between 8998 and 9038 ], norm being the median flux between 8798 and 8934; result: 0.020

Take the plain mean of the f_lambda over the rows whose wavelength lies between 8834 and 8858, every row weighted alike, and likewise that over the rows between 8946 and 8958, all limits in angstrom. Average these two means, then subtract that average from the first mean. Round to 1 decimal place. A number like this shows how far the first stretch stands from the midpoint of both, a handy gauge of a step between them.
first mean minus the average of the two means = 0.0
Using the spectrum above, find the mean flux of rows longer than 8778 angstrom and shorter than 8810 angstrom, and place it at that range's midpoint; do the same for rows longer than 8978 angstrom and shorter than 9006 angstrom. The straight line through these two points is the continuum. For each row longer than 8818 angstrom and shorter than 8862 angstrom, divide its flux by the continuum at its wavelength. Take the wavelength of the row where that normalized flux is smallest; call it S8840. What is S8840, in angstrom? 8860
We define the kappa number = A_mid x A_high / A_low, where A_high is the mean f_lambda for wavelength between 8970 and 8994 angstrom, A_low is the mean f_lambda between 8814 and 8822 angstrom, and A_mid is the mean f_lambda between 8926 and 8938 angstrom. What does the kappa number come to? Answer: 12.6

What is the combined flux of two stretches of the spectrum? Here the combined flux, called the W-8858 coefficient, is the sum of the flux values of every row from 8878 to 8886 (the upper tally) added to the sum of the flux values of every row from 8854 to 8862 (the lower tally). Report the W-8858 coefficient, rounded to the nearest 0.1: 50.7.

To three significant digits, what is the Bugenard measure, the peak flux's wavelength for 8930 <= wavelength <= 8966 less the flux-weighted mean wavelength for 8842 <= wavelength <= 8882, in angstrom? 70.3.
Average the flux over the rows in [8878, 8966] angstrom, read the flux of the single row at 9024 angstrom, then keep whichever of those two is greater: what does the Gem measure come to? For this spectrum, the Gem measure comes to 13.1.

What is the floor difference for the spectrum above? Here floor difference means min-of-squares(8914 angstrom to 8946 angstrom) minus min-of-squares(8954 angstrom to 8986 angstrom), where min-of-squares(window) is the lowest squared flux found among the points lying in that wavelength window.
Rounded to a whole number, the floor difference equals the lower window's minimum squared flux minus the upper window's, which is 19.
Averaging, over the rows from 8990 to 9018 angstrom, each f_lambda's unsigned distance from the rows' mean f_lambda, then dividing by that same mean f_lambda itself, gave 0.023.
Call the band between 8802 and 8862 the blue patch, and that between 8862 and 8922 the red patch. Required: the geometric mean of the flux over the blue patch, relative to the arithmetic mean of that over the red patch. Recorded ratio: 1.01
